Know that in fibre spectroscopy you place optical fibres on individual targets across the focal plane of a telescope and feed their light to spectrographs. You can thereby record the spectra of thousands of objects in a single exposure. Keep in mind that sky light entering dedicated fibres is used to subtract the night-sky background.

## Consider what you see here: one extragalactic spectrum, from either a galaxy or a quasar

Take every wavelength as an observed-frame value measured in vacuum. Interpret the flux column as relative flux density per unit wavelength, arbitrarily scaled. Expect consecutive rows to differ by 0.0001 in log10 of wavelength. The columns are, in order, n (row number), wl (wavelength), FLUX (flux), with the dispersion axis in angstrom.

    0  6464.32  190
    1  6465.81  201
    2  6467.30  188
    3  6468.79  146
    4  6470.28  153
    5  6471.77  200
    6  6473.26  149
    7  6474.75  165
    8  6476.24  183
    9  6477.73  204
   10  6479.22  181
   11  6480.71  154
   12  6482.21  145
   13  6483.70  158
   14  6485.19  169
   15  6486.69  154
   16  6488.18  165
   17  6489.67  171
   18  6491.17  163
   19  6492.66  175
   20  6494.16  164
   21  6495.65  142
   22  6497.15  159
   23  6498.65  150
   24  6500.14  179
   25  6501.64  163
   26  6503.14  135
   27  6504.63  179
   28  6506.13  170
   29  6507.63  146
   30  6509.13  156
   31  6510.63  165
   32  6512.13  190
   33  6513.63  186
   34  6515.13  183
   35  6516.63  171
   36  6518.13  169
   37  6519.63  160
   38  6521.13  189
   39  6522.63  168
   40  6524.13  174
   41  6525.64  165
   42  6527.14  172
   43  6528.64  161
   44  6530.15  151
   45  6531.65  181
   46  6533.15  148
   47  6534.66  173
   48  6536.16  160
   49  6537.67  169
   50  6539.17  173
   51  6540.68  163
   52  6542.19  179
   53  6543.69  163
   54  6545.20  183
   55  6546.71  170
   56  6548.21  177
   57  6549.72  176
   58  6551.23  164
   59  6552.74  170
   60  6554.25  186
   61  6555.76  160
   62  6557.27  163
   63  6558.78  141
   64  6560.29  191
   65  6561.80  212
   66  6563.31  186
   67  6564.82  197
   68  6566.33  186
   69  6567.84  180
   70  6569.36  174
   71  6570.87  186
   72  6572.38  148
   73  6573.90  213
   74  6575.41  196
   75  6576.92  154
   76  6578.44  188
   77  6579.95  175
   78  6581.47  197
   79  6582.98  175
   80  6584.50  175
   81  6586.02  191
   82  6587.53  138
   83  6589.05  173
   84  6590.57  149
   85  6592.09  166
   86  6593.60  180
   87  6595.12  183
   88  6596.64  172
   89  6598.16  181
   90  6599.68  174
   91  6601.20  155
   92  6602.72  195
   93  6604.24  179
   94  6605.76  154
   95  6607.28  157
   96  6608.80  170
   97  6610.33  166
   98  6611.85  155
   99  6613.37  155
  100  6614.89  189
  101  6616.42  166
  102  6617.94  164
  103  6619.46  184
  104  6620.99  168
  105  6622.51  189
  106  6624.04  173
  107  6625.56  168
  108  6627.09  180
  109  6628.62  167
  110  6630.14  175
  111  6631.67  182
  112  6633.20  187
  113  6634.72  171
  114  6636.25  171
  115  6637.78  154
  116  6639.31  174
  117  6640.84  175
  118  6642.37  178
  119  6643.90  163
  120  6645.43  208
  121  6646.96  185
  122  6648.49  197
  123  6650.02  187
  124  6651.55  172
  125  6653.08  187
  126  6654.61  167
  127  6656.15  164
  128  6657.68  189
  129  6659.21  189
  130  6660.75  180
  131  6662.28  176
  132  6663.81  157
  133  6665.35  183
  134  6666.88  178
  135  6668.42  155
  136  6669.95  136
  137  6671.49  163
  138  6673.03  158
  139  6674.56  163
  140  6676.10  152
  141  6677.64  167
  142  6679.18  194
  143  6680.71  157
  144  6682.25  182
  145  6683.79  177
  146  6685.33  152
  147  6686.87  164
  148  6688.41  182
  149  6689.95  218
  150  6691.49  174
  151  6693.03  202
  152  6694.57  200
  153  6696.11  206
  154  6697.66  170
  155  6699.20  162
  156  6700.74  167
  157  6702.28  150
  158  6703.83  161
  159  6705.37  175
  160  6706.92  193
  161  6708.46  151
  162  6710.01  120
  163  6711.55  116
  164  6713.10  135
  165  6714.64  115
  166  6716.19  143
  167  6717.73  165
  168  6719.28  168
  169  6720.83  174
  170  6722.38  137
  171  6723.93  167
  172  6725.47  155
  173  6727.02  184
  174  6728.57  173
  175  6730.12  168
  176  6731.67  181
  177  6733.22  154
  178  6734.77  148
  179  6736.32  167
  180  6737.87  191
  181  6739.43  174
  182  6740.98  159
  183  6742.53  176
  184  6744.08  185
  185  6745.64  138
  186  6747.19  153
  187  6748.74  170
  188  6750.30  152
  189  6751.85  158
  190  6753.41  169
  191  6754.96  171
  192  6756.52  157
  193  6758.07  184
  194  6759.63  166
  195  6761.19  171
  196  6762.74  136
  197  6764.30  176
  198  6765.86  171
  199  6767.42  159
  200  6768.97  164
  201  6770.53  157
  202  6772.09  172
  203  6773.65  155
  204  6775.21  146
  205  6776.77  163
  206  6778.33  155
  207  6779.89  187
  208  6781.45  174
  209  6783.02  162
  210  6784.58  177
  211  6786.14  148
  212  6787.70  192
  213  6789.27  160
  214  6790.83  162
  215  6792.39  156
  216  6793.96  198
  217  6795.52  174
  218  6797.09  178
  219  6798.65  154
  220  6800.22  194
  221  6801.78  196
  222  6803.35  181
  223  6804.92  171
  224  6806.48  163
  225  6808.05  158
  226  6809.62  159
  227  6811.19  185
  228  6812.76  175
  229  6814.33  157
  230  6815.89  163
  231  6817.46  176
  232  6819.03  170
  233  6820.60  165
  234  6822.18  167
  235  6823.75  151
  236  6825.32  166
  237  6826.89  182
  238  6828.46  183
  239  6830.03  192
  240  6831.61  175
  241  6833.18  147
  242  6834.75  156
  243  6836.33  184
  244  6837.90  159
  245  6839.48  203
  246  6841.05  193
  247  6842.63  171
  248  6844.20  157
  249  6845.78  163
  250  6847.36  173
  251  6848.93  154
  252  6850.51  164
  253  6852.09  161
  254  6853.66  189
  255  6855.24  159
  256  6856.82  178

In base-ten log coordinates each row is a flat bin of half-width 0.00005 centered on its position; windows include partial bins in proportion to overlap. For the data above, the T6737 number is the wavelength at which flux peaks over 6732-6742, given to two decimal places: 6737.87 angstrom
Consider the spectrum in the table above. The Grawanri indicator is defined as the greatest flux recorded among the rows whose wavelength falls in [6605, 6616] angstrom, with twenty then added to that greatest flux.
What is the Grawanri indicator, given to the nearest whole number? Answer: 209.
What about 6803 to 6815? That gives 205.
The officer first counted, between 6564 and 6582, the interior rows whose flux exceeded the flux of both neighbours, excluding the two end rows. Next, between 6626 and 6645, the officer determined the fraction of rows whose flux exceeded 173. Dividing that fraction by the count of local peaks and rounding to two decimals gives 0.19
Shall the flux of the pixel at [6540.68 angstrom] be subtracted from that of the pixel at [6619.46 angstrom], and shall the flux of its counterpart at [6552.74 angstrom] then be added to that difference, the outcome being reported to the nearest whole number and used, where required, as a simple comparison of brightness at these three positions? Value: 191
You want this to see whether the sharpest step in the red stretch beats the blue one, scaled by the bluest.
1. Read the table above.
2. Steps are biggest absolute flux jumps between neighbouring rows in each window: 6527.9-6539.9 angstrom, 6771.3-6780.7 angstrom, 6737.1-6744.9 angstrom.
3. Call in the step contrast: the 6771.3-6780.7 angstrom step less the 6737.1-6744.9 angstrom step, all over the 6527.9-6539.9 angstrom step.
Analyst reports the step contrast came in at 0.5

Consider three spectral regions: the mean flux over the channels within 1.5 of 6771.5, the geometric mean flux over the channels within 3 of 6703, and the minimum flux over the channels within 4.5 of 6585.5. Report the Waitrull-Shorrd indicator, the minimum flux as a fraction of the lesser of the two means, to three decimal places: 0.847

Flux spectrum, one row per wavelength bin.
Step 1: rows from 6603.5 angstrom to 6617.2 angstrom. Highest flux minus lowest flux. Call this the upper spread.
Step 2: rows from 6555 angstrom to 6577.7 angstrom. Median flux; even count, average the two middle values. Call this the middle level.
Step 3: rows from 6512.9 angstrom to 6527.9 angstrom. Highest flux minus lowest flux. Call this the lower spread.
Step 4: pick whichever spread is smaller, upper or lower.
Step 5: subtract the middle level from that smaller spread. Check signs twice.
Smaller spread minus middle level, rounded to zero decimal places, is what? -157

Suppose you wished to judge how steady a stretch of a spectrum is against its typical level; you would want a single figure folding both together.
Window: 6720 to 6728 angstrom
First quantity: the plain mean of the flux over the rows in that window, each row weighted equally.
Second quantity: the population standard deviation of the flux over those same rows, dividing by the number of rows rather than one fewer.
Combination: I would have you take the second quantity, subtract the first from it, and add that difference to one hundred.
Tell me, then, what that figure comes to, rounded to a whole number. -47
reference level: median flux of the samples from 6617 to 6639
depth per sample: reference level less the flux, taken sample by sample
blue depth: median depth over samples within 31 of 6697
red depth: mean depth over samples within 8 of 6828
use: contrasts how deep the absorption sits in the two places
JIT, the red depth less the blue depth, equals -4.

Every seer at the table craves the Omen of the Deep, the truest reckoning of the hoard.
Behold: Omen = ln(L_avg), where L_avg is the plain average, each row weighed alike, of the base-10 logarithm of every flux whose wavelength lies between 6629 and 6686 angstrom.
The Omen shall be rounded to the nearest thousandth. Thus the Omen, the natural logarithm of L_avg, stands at 0.805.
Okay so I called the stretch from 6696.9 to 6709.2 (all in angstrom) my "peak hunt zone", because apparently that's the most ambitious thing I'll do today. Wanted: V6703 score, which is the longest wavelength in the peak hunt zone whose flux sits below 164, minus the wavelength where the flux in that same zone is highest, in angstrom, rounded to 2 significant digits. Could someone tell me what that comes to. 1.5 angstrom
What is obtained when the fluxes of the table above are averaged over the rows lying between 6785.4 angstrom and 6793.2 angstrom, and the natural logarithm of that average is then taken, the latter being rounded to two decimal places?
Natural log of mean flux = 5.10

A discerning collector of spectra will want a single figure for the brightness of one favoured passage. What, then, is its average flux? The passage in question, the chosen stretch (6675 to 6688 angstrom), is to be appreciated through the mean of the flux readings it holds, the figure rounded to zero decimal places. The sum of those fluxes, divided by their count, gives 168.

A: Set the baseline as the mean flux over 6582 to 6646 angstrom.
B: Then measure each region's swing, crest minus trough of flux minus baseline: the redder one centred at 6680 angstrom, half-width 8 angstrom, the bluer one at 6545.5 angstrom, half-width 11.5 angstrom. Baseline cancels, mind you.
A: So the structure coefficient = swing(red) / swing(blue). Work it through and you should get 1.6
